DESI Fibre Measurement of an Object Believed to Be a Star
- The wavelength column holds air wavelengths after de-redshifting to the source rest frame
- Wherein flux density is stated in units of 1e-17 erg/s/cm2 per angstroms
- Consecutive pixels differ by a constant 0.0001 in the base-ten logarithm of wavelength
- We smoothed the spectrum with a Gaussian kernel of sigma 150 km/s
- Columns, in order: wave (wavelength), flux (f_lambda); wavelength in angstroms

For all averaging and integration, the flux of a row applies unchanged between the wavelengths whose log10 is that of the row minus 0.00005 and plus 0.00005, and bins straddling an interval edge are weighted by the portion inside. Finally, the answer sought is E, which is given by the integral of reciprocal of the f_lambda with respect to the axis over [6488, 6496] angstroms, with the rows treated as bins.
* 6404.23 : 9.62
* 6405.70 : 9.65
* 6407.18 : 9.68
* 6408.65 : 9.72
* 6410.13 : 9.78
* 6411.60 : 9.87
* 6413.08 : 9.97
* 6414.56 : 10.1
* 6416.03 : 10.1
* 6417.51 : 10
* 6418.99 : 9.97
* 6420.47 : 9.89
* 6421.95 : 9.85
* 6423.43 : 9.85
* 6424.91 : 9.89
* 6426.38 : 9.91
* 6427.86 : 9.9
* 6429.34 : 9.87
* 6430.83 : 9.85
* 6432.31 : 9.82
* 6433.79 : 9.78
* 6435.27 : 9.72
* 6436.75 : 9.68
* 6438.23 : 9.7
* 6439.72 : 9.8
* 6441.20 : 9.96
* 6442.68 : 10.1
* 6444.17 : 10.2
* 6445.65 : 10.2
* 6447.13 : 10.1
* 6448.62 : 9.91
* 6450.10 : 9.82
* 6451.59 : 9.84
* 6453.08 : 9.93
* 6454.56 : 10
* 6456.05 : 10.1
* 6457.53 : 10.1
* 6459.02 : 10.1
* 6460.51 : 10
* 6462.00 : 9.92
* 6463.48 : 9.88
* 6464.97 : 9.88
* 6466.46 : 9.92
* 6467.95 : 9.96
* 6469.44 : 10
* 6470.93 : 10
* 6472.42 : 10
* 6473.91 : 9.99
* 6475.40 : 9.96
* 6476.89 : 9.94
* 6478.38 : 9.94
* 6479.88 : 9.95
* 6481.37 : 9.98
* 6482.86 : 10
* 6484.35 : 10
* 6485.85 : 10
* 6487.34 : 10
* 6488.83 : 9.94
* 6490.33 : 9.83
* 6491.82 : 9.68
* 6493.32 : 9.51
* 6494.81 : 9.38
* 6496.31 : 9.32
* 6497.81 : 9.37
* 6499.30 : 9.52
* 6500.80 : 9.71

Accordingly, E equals 0.83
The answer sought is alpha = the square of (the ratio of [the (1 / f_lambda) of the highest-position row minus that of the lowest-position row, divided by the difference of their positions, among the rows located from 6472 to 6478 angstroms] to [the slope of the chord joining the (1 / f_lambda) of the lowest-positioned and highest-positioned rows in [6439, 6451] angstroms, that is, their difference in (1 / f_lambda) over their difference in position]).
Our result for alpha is 45.5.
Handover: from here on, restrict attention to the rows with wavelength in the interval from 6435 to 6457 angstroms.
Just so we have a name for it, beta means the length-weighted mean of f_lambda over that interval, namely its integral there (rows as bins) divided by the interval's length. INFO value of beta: 9.95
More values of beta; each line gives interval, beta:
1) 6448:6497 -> 9.90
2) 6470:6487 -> 9.98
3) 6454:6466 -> 10.00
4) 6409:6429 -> 9.93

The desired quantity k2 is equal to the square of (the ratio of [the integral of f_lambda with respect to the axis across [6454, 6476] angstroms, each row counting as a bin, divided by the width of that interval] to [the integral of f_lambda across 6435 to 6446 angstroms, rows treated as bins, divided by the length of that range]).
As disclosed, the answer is 1.01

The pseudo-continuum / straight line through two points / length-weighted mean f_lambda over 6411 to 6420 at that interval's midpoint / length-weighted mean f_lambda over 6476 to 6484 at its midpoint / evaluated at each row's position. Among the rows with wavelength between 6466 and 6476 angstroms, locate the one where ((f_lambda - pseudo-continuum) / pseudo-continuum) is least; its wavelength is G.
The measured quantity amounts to 6466.46 angstroms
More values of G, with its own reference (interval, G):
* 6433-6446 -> 6436.75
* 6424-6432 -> 6430.83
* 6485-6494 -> 6493.32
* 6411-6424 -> 6421.95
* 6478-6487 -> 6478.38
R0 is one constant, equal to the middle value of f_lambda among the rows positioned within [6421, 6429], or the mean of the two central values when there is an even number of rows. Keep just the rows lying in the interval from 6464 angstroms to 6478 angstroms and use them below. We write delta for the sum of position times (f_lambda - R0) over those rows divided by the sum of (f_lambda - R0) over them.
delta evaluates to 6471.9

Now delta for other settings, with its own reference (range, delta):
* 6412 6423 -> 6415.4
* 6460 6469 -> 6463.6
